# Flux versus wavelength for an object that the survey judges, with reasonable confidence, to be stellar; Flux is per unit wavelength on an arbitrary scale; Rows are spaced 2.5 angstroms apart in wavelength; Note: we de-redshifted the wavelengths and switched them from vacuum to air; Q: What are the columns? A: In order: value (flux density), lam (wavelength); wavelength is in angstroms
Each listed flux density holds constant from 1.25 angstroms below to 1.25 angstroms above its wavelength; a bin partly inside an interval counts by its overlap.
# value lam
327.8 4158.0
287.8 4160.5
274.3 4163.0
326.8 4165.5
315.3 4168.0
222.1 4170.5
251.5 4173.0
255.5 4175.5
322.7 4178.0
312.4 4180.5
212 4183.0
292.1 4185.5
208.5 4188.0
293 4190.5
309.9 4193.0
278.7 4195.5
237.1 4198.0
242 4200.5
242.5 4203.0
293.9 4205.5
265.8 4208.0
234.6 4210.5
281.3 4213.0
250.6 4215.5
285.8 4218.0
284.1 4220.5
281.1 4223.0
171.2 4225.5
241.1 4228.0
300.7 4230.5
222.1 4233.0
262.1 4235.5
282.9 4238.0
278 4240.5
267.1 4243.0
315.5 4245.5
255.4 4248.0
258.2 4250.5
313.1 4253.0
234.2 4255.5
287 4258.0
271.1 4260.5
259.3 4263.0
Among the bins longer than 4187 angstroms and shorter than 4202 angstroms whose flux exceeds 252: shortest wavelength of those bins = 4190.5 angstroms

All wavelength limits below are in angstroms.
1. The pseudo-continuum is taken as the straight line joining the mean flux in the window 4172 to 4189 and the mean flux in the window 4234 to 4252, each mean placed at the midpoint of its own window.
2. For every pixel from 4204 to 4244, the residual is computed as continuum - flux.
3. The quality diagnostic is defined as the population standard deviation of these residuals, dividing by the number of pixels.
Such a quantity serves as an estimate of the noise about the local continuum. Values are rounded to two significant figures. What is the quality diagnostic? 32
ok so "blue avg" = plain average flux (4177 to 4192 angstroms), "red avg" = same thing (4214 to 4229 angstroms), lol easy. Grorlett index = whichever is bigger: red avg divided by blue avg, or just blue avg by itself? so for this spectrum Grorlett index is 273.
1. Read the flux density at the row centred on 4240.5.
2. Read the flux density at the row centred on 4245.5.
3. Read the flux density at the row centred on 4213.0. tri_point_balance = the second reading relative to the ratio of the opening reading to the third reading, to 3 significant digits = 319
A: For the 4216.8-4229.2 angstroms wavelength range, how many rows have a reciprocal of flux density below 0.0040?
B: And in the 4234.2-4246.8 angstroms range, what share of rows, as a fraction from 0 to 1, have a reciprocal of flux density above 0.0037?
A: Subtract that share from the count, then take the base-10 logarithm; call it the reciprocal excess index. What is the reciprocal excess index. 0.41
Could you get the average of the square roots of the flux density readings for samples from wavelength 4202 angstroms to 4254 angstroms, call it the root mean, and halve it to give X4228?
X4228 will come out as 8.14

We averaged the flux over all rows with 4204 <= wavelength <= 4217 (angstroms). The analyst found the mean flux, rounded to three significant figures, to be 265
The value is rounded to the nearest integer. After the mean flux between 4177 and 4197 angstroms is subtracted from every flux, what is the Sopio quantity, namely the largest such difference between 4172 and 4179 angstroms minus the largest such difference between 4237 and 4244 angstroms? 40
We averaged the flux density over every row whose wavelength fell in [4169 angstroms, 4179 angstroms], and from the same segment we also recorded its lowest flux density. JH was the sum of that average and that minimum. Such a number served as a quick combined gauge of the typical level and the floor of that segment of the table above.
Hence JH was 485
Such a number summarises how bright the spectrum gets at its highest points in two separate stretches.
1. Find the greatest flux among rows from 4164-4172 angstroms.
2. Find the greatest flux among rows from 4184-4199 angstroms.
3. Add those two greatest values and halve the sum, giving 318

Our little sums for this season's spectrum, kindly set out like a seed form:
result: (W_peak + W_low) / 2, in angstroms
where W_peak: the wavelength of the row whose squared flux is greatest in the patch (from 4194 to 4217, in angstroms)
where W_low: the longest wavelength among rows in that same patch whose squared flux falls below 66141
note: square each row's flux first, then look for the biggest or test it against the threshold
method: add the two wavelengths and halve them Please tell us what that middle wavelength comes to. 4210.5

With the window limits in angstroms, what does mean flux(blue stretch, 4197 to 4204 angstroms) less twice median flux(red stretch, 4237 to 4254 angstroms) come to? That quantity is -315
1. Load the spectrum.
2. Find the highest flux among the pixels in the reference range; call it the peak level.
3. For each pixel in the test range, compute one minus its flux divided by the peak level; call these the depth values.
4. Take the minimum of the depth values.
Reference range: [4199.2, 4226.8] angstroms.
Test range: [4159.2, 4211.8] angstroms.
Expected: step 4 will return -0.11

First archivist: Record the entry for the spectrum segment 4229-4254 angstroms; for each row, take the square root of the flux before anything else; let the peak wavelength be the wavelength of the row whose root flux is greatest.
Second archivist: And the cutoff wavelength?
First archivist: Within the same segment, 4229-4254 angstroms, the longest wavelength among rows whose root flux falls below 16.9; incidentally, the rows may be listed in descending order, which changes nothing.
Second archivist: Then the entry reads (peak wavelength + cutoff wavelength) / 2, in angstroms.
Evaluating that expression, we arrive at 4248.0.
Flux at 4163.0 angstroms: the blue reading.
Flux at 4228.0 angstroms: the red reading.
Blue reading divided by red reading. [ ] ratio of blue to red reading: 1.14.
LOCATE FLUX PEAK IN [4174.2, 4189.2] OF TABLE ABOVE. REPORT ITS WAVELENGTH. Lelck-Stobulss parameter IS 4178.0 angstroms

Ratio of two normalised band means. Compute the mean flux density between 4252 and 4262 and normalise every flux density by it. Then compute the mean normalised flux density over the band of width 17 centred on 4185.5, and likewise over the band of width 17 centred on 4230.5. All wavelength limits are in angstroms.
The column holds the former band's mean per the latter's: 1.11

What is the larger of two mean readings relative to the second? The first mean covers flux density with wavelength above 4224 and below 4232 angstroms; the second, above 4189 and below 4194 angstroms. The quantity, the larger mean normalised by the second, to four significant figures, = 1.000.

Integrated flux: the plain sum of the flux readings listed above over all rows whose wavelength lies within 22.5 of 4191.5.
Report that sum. 4756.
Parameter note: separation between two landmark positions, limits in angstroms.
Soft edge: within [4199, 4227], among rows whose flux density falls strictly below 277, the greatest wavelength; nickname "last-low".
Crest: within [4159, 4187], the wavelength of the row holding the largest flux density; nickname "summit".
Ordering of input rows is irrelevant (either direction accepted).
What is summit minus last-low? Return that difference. -60.0 angstroms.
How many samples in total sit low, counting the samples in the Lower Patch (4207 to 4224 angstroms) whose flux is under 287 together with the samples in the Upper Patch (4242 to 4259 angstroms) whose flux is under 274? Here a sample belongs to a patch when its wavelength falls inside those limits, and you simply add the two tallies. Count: 11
